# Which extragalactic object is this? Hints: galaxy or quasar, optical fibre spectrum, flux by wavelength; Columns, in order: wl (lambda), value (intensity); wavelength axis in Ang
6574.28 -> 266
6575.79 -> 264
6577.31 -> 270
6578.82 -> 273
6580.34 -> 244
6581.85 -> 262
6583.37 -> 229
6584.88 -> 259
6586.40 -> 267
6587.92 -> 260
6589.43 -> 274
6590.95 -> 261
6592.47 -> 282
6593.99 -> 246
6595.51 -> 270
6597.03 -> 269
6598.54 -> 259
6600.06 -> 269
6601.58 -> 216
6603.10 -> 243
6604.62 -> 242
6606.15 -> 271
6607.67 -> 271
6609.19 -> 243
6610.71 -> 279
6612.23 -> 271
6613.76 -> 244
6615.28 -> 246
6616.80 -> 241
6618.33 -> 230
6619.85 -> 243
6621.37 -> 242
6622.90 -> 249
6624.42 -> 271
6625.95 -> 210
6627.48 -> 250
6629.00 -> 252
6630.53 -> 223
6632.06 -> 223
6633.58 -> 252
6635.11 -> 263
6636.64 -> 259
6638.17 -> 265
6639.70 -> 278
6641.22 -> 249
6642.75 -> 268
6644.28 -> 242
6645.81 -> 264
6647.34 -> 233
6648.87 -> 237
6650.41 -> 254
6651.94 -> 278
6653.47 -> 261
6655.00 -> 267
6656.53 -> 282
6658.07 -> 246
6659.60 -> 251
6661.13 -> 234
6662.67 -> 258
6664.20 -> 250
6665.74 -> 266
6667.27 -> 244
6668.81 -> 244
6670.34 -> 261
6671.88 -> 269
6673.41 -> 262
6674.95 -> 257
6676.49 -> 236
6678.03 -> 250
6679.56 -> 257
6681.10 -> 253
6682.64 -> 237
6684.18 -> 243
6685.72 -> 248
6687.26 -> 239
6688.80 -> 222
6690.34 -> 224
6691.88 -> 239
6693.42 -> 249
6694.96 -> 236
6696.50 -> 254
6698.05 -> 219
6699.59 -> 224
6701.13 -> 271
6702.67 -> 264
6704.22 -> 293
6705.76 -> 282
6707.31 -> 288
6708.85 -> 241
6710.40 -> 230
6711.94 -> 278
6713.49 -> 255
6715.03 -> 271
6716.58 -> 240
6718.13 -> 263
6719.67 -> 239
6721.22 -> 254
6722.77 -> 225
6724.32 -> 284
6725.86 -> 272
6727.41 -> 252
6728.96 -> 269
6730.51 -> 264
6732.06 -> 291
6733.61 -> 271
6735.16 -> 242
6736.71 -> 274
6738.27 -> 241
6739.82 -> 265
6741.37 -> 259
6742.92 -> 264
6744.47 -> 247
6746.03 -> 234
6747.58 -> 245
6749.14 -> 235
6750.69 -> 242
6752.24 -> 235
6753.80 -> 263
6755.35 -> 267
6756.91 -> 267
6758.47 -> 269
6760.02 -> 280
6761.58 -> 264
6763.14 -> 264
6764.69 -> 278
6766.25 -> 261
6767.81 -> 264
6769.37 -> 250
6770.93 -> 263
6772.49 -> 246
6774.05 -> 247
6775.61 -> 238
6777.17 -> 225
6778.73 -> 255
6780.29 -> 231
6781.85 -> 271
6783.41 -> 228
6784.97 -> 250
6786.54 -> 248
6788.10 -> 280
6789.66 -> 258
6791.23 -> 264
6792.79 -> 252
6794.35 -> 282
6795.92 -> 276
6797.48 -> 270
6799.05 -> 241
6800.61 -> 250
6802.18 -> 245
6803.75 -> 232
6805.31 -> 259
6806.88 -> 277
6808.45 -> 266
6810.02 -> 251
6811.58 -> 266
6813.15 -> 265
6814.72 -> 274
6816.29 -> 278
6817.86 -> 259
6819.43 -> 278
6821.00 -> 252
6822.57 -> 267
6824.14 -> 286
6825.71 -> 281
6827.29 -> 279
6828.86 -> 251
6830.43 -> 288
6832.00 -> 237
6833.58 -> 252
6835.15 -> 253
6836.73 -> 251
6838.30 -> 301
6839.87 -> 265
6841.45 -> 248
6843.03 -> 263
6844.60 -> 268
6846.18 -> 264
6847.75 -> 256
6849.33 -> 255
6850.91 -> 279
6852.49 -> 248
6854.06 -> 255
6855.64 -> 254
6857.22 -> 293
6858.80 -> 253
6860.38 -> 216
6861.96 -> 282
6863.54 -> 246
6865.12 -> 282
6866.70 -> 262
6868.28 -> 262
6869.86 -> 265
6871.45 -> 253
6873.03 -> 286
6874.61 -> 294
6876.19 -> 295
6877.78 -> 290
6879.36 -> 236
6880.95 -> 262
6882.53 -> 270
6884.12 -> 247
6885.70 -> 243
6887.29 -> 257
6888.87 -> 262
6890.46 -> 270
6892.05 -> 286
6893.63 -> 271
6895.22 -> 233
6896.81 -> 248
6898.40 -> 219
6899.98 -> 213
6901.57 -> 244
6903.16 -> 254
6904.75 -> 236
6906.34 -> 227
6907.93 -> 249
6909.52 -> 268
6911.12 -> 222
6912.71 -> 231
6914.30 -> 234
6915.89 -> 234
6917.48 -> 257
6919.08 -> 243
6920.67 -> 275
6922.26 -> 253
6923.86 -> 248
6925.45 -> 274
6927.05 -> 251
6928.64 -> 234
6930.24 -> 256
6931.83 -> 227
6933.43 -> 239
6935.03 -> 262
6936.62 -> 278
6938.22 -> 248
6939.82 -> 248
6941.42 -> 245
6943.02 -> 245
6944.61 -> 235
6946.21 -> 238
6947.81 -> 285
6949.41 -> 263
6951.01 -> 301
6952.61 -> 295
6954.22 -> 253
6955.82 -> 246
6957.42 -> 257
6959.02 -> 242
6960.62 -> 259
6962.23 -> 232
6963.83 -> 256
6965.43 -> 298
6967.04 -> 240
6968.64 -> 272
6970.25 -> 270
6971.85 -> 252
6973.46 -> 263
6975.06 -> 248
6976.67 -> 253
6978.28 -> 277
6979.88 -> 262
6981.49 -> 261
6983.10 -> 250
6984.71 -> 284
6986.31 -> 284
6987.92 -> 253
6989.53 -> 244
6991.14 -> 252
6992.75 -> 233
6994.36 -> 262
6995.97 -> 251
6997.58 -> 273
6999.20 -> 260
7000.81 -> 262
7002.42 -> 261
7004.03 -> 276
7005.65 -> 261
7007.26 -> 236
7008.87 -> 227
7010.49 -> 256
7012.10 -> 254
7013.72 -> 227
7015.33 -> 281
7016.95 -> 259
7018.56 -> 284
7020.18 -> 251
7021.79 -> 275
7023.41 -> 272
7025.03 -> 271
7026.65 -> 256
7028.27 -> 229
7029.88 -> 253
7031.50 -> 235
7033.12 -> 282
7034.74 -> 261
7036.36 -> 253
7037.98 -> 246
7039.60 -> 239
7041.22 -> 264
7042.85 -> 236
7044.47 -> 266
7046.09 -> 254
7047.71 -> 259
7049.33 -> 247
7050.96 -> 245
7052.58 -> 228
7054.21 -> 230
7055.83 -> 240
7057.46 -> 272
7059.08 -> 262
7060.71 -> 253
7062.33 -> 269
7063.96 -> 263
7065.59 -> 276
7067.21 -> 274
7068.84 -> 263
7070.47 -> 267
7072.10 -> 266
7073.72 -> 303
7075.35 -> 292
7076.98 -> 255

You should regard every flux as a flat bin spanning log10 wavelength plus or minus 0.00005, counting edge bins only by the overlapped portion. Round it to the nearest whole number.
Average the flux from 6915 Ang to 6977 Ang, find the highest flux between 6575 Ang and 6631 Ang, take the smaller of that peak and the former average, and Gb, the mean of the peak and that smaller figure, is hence 269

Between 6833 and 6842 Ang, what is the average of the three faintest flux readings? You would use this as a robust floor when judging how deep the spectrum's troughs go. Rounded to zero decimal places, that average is 250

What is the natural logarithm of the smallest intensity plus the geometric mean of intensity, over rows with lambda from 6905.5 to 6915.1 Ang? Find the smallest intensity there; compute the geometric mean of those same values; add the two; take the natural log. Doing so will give 6.13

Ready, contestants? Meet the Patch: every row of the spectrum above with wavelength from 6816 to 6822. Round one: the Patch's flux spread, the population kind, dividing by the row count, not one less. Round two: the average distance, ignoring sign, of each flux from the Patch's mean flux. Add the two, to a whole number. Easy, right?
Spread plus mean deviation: 23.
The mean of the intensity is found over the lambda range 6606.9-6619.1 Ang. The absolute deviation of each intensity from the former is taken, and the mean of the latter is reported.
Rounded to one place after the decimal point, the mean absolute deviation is 15.4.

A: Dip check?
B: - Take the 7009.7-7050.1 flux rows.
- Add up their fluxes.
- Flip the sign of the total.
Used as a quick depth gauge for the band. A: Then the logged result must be -6410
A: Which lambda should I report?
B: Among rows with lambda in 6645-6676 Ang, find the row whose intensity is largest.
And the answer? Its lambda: 6656.53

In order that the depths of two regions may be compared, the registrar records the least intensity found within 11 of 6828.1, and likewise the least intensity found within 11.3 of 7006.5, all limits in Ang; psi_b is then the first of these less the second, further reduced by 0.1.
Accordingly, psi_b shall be 10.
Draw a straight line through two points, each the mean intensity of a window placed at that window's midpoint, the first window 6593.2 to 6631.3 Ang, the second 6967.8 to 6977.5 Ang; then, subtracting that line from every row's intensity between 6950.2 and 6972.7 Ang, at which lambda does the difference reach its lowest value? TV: 6962.23 Ang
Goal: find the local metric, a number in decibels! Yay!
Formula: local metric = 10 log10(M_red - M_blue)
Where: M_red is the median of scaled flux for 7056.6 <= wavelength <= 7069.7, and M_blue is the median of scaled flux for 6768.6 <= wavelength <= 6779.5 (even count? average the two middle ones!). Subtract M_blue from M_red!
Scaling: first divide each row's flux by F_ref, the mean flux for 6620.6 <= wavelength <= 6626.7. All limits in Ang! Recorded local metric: -11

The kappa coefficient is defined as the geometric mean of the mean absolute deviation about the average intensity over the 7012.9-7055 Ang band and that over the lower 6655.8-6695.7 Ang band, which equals 12.1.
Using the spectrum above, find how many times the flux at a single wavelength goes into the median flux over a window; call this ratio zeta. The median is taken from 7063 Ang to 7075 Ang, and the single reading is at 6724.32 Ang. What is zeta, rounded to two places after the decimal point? 0.94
